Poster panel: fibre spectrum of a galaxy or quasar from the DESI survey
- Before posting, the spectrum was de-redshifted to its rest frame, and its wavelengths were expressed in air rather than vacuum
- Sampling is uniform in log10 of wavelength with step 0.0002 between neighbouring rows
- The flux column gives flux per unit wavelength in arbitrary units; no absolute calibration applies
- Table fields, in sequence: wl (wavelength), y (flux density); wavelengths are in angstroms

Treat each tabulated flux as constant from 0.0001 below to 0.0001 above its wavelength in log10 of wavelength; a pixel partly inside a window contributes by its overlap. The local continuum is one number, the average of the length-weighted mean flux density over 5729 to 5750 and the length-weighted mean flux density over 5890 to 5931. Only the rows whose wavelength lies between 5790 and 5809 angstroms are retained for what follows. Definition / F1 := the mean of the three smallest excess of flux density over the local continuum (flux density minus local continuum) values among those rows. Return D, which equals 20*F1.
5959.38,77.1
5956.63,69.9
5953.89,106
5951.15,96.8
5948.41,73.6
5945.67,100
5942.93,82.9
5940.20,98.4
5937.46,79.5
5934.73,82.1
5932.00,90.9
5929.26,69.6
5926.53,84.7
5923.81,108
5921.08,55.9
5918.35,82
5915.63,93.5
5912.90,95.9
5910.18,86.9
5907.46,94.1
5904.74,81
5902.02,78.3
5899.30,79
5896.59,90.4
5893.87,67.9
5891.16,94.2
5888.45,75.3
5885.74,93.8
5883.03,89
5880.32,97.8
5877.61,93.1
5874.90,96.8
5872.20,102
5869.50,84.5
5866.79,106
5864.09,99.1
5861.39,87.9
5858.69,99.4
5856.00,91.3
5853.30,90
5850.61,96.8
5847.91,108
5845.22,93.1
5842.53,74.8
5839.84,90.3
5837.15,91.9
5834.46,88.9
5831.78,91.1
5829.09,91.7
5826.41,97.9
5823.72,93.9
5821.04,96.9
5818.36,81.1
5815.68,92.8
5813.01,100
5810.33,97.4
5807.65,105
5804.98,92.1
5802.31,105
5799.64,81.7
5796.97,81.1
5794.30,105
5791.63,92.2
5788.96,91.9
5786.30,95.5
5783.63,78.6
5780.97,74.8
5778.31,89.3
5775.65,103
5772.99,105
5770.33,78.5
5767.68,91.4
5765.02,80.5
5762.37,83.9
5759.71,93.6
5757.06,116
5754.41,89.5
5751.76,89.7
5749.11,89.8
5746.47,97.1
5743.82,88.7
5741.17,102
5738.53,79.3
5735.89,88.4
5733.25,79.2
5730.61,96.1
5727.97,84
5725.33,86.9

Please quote -42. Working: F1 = -2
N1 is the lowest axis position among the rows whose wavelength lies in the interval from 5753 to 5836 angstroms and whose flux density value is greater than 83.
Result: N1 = 5754.41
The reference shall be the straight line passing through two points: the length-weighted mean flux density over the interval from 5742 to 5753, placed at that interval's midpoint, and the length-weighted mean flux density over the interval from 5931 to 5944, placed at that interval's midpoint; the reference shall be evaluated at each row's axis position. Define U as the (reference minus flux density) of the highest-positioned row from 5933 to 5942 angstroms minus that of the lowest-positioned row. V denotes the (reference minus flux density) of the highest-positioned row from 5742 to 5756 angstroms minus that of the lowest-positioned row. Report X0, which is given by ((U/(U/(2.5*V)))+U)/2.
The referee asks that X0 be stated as -10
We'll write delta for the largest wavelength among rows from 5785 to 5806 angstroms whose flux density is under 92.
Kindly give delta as 5799.64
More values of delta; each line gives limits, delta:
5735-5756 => 5754.41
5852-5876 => 5869.50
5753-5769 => 5767.68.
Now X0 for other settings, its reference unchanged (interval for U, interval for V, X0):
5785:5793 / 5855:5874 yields -12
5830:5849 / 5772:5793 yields 7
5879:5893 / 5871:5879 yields 13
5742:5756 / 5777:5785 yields 13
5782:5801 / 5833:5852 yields -12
